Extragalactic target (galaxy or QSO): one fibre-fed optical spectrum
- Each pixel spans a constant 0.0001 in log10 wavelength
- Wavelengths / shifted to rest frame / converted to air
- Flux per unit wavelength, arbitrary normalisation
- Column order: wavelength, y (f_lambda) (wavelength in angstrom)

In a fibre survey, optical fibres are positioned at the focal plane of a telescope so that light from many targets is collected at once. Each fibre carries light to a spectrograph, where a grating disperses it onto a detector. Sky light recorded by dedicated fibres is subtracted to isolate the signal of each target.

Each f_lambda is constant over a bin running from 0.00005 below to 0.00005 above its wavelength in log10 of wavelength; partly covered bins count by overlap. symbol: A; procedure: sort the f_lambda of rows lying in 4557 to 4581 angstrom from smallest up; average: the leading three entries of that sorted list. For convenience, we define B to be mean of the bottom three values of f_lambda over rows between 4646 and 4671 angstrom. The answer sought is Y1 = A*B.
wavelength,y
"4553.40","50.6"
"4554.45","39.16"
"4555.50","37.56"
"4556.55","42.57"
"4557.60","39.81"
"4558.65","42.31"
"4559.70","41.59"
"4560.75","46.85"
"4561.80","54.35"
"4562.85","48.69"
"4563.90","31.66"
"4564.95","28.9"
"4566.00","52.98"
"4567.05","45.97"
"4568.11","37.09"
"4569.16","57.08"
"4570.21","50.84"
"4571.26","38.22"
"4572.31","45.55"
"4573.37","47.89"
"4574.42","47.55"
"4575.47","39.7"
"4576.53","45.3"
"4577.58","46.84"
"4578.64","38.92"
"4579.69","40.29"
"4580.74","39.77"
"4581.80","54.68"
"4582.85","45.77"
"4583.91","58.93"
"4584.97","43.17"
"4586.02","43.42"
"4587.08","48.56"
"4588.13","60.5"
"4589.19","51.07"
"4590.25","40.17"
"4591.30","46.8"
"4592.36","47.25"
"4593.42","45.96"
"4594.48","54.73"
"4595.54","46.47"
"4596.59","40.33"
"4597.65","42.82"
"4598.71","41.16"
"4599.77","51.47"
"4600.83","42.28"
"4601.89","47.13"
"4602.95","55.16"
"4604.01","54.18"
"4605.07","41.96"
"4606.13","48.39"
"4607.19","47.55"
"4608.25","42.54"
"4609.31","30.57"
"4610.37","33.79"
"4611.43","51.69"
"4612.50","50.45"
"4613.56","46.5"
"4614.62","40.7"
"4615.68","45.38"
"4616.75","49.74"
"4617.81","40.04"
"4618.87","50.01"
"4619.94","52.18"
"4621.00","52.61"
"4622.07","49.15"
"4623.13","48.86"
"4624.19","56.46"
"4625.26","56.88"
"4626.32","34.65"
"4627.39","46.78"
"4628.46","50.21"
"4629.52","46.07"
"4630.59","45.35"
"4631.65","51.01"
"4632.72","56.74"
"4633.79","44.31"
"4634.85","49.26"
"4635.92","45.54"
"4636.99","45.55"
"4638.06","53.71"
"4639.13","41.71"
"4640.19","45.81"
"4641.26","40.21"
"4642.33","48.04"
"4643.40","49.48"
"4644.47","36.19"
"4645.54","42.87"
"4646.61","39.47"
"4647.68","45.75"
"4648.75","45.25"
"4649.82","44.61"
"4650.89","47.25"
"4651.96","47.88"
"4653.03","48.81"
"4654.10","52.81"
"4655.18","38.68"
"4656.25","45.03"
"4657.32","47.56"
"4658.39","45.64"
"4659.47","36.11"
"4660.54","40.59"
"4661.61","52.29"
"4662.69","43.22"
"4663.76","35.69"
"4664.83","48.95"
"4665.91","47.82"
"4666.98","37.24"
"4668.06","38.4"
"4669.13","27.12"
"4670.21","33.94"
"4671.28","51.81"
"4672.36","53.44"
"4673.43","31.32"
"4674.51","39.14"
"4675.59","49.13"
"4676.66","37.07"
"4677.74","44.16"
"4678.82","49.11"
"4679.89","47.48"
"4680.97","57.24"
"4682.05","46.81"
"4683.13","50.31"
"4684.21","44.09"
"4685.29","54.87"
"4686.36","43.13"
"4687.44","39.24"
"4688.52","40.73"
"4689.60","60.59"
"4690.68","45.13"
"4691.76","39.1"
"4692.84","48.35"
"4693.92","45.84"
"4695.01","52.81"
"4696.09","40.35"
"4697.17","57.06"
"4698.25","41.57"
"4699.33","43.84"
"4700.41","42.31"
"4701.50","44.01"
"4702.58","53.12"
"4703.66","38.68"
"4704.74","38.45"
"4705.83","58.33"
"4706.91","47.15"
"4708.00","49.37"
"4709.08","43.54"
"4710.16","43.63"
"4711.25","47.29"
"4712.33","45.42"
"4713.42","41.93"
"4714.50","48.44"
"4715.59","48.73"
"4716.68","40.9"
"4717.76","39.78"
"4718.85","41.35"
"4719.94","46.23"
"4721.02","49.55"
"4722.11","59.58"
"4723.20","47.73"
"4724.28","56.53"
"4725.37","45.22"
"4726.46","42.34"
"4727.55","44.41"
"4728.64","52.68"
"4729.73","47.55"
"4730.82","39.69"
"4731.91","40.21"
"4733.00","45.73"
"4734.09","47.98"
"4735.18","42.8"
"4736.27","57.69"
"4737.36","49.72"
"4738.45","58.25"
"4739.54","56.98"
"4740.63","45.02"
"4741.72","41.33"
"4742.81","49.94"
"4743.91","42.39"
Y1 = 1050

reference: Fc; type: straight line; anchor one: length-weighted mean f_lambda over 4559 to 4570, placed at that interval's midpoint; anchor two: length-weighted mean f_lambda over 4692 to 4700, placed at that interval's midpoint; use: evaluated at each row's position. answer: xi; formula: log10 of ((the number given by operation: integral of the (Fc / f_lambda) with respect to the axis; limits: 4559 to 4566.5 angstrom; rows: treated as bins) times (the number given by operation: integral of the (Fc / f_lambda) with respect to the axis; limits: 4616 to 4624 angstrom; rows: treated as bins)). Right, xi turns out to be 1.782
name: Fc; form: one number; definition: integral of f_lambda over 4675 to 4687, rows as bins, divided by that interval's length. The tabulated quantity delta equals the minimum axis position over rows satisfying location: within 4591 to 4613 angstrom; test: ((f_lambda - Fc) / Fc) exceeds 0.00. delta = 4594.48 angstrom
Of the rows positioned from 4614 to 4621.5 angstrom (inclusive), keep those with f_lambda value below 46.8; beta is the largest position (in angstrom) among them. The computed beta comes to 4617.81 angstrom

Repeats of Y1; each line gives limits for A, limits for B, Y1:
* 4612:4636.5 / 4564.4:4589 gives 1336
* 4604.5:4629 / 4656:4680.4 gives 1016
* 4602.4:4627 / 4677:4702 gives 1306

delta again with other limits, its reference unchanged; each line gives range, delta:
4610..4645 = 4611.43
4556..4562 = 4561.80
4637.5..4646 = 4638.06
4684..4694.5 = 4685.29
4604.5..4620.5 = 4606.13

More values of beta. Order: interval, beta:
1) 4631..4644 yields 4641.26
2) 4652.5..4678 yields 4677.74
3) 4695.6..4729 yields 4727.55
